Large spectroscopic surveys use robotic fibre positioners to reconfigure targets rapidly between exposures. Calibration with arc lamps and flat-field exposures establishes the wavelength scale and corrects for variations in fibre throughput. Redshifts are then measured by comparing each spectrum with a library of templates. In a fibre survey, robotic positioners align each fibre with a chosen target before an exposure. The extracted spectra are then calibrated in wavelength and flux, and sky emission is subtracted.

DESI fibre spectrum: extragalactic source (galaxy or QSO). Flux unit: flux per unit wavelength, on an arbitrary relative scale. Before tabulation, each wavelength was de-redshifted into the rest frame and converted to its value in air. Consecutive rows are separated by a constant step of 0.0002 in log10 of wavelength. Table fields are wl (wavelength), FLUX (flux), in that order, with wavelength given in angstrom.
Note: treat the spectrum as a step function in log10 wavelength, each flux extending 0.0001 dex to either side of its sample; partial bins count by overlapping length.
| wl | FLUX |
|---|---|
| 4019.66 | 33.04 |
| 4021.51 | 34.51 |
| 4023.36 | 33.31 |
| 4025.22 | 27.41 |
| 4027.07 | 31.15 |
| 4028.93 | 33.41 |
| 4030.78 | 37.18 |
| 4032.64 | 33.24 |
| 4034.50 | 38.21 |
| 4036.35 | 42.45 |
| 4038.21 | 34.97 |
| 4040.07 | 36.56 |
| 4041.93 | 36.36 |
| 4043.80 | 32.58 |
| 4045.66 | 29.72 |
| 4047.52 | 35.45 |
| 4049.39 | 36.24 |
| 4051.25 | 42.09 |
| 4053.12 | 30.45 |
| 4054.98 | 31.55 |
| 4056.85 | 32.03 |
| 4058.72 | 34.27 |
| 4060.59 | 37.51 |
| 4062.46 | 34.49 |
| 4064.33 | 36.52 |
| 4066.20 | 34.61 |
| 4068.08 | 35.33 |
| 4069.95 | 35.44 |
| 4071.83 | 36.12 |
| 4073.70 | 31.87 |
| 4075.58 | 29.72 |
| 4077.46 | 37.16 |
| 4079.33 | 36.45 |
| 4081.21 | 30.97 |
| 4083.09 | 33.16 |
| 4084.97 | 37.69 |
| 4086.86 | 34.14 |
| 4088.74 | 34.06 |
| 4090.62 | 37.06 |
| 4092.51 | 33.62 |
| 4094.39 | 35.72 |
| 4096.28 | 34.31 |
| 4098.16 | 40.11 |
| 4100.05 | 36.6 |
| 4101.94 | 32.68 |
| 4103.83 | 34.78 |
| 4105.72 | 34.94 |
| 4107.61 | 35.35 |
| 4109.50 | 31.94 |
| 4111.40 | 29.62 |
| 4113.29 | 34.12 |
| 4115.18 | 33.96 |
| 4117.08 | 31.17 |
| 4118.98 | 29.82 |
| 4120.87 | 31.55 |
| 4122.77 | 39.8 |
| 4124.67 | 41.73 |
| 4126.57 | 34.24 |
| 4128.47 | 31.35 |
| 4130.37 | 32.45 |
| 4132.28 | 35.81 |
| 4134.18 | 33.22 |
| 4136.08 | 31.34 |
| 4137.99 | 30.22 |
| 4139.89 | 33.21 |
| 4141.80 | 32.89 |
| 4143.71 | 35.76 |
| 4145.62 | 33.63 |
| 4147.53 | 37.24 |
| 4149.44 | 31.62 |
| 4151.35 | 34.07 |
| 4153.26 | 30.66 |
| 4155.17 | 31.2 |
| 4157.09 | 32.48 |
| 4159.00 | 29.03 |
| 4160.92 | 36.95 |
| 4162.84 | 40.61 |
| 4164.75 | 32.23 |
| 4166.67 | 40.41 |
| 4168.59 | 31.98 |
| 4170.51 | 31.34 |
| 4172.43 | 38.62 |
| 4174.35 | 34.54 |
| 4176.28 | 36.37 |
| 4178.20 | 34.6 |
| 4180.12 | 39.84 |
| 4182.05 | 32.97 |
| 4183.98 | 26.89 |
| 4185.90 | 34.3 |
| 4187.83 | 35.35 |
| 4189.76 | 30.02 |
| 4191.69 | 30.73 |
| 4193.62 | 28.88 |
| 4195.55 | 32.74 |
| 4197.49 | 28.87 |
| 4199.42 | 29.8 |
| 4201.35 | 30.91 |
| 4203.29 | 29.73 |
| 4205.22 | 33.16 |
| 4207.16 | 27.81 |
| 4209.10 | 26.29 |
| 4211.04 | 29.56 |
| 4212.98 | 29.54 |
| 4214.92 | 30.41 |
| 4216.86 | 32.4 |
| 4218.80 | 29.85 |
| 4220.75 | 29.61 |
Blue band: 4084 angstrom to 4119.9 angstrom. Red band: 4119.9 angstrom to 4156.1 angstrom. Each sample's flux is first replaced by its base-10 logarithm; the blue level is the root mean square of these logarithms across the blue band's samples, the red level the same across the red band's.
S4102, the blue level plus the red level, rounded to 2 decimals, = 3.06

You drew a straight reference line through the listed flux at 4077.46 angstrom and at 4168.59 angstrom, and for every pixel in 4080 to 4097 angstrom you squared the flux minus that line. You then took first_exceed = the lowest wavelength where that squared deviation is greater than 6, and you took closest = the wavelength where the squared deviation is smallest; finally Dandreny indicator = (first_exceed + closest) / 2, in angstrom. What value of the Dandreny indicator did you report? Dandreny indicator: 4087.8 angstrom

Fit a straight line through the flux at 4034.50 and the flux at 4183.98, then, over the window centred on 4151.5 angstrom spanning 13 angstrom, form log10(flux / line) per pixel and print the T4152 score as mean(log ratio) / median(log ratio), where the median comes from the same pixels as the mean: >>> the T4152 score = 0.99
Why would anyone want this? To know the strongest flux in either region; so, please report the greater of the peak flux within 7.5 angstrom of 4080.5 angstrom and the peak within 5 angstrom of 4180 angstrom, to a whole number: 40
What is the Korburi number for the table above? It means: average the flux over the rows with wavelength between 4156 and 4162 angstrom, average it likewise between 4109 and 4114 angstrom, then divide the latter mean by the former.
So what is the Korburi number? 0.97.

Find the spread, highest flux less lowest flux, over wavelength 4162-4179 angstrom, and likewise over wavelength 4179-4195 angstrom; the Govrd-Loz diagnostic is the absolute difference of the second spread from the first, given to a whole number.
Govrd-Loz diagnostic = 4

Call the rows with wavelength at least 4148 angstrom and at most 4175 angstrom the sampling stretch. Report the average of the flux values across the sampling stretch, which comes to 34.0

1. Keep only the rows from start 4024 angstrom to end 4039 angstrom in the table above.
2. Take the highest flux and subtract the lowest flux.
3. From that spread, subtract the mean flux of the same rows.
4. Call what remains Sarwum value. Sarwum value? -19.7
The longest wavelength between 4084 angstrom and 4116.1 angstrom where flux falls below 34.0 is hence 4115.18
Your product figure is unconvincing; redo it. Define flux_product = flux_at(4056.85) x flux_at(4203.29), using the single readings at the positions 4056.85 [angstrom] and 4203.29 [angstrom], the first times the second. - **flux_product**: 952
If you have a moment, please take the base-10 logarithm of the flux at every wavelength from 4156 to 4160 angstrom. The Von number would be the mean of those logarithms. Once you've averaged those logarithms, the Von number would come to 1.49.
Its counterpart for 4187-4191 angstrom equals 1.51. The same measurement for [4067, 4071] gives 1.55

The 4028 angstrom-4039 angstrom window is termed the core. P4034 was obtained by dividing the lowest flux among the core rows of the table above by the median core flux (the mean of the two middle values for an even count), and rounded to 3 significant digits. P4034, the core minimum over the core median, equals 0.921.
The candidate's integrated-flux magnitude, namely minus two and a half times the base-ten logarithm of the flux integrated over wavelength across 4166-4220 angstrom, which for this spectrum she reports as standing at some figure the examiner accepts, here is -8.1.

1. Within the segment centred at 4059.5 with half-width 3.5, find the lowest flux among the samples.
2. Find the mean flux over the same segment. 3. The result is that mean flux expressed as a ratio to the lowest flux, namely 1.08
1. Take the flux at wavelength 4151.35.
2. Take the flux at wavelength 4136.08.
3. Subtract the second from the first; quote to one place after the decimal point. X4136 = 2.7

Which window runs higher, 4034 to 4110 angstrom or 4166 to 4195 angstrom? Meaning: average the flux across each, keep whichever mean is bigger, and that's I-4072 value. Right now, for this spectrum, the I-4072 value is 35.0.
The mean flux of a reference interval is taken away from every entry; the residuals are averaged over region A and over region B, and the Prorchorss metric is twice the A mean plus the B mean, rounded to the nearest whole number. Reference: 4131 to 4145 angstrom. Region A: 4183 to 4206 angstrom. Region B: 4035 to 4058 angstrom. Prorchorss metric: -3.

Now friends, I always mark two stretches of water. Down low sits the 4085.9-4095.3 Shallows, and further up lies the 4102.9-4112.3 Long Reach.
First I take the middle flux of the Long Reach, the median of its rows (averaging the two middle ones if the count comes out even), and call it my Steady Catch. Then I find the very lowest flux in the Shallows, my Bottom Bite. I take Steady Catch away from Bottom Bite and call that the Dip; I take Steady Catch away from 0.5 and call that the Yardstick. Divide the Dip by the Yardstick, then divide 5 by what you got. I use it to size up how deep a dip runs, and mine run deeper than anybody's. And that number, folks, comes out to 148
